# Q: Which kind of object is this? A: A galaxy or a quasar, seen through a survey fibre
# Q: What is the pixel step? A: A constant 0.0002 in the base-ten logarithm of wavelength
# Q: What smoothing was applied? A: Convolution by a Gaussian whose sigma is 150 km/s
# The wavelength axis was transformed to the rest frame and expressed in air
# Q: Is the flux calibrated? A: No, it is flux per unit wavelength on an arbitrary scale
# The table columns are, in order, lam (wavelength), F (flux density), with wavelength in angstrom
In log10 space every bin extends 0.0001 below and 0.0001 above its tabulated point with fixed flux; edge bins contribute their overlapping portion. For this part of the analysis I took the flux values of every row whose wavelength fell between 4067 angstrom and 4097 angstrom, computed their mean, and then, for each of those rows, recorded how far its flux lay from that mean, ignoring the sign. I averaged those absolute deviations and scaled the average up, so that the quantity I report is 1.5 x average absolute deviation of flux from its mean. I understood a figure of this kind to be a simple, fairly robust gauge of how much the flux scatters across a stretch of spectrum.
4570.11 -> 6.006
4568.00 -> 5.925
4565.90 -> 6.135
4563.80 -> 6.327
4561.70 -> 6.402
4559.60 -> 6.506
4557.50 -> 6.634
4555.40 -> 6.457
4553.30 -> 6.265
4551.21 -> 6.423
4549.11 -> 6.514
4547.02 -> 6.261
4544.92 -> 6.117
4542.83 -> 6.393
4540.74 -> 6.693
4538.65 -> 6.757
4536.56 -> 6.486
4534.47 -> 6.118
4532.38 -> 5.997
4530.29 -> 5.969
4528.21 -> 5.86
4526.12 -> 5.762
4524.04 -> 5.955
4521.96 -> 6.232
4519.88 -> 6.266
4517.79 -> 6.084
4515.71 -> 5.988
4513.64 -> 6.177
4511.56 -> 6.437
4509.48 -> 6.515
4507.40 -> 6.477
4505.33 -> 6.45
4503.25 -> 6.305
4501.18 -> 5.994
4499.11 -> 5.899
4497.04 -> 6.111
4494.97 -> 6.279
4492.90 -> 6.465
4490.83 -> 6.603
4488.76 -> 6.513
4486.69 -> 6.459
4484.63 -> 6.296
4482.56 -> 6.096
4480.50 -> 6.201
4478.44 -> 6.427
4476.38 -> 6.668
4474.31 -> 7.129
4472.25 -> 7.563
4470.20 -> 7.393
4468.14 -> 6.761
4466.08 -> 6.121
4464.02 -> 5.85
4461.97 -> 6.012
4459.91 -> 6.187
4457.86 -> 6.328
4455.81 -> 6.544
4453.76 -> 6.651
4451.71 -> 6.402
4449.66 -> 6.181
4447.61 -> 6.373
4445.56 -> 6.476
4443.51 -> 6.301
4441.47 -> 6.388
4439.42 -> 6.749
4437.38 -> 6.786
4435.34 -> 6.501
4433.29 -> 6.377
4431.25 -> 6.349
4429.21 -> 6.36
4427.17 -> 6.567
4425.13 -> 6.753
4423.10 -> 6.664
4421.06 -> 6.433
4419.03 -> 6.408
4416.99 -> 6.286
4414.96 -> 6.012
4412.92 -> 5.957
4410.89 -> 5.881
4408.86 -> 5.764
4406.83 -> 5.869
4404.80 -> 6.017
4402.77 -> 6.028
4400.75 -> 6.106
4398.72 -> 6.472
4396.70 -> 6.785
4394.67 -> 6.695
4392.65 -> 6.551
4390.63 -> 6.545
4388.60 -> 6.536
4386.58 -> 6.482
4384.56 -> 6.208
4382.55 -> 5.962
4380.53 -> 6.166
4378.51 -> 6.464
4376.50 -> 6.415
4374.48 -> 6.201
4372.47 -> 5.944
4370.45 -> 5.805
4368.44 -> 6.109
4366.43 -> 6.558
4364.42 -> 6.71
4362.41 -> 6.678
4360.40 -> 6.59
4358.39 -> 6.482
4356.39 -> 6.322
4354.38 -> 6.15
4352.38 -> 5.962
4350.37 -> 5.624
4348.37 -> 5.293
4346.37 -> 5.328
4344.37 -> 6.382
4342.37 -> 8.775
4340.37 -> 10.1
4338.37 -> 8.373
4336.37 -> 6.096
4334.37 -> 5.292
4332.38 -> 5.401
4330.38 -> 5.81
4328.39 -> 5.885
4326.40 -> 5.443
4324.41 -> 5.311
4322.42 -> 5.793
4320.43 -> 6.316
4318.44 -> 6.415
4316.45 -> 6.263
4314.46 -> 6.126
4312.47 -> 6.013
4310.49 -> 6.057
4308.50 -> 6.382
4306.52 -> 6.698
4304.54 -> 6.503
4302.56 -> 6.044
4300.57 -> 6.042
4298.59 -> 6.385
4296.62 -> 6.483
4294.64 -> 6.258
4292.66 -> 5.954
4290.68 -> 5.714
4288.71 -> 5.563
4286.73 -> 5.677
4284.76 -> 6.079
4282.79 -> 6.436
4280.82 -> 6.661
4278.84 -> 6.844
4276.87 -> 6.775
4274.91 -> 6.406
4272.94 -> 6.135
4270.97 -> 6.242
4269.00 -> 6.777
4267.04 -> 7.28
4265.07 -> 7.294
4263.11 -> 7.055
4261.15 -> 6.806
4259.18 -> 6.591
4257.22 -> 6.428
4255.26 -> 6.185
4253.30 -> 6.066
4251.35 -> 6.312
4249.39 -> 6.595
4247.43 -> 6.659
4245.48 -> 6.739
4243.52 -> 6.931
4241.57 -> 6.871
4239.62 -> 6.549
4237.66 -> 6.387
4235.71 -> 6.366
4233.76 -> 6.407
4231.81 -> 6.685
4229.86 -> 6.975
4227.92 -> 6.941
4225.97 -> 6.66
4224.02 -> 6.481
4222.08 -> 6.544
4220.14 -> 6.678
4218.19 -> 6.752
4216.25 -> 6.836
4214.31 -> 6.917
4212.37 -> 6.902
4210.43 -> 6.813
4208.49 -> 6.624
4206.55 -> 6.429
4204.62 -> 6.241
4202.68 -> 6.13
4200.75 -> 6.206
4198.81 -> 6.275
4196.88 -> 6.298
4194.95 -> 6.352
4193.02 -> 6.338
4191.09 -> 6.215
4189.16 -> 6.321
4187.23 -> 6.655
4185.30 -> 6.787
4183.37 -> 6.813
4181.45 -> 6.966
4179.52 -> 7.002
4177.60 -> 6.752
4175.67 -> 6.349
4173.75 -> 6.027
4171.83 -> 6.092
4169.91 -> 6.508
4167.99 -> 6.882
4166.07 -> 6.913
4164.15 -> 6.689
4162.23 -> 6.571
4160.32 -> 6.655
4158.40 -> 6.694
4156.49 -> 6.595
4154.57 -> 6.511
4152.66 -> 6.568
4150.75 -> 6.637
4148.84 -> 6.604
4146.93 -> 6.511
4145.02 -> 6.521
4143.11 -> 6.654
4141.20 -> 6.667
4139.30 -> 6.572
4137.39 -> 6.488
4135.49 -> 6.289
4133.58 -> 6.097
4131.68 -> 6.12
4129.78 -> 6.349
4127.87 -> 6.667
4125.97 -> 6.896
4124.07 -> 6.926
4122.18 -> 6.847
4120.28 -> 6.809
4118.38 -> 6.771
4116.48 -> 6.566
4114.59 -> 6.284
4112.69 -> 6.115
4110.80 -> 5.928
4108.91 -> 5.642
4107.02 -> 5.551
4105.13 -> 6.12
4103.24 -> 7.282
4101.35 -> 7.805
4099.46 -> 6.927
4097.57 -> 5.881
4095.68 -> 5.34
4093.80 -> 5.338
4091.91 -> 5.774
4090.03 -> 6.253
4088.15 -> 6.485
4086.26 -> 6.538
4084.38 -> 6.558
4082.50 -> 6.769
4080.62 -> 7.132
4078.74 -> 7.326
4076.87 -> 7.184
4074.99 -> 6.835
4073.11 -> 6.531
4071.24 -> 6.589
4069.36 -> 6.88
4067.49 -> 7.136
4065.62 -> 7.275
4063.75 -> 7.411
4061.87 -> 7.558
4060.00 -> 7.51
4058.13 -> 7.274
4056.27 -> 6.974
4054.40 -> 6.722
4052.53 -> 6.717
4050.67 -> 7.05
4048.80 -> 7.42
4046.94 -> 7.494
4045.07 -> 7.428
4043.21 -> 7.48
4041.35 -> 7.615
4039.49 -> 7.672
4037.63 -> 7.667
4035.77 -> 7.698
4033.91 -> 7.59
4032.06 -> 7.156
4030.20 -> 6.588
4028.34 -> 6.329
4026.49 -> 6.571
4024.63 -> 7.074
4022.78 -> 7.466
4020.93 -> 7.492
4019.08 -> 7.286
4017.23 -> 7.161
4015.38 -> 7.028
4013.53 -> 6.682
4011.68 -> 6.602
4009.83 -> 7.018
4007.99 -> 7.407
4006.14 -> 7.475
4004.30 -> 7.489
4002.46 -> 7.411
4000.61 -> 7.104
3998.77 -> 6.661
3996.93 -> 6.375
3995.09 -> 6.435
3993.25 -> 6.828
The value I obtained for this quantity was 0.7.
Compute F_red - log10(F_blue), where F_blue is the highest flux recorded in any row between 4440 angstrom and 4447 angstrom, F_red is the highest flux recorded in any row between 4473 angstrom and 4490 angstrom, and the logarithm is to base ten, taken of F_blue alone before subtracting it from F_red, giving 6.32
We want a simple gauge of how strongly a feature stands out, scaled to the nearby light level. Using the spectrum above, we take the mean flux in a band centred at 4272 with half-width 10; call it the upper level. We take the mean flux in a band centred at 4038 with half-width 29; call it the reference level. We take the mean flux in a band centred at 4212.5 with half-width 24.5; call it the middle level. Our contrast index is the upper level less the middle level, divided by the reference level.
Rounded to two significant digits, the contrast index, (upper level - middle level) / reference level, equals 0.029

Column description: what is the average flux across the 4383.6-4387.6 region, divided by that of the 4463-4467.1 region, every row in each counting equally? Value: 1.06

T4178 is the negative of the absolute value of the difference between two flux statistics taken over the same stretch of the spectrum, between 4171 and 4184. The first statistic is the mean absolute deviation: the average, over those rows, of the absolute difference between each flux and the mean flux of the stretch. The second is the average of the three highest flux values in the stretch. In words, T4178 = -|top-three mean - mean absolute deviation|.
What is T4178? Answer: -6.6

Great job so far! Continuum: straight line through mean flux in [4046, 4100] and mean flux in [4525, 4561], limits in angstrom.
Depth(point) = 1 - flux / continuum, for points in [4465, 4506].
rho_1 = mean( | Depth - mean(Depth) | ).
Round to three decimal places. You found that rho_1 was 0.050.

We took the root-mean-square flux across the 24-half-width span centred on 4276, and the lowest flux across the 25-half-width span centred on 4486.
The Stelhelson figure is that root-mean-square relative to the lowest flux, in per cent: 110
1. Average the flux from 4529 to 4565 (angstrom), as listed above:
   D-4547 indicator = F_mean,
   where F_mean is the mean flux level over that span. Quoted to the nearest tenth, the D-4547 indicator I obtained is 6.4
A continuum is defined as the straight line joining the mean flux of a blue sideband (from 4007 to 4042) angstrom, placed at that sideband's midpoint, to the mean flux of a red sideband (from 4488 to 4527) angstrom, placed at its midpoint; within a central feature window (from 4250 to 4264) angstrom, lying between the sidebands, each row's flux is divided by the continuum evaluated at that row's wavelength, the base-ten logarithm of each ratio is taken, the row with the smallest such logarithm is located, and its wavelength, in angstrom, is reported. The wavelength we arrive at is 4253.30 angstrom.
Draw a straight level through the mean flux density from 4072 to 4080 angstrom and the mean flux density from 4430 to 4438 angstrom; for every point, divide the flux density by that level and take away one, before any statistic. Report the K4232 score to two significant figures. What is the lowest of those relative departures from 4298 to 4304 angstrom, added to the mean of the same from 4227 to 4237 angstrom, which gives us -0.11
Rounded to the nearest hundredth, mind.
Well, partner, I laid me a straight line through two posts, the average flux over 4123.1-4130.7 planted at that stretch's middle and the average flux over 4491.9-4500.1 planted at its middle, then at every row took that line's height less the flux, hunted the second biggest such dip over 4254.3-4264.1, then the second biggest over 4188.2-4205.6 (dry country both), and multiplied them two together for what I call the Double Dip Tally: 0.04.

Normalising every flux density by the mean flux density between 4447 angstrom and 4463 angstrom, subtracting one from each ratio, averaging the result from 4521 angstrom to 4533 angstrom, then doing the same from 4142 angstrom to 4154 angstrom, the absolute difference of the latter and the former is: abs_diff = 0.098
